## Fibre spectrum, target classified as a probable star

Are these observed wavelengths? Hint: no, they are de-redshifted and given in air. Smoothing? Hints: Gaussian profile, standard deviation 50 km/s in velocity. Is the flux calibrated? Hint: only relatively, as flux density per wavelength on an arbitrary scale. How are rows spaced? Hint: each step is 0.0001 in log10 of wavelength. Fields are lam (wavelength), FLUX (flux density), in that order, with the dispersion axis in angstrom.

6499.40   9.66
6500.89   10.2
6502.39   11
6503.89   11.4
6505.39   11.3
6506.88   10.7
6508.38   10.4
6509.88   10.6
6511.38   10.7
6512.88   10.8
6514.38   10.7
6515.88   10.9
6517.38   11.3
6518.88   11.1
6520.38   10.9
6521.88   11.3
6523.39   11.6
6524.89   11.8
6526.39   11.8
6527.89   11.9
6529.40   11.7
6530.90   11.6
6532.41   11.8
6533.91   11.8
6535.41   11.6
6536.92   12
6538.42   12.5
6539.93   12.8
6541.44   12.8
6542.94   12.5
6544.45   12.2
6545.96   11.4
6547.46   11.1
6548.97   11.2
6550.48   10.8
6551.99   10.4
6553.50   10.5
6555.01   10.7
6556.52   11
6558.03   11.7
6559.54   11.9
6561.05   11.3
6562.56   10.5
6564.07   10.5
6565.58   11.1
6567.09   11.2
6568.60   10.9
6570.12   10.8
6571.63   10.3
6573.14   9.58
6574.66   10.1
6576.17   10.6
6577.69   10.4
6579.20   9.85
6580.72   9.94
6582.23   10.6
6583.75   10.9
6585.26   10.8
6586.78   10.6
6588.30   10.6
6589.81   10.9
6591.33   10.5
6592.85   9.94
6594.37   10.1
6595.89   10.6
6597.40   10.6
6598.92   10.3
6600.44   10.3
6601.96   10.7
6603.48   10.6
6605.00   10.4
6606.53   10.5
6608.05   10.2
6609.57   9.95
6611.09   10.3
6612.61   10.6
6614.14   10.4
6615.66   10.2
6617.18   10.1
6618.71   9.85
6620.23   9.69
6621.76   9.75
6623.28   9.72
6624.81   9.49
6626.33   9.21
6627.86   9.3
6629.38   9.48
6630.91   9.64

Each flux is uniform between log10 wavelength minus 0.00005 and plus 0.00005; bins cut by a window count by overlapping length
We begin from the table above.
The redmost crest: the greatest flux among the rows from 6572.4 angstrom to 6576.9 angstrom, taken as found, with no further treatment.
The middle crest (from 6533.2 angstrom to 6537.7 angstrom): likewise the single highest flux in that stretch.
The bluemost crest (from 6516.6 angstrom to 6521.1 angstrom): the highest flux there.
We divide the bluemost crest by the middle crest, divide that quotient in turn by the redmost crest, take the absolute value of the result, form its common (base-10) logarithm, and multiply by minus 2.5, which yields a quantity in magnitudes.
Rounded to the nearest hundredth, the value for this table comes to 2.63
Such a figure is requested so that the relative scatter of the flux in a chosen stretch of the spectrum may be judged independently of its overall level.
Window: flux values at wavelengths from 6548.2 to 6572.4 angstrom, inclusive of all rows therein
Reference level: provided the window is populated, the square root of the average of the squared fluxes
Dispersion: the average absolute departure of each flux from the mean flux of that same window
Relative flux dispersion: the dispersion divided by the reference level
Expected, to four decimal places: 0.0334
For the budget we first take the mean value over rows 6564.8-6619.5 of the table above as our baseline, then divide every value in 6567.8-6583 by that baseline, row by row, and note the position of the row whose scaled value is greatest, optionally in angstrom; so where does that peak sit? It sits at 6568.60 angstrom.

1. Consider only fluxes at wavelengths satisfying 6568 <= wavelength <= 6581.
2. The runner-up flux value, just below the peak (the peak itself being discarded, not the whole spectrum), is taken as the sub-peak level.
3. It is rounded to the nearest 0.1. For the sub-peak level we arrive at 10.8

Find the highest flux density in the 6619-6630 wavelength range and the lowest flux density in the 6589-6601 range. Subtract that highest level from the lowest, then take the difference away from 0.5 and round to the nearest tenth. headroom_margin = 0.3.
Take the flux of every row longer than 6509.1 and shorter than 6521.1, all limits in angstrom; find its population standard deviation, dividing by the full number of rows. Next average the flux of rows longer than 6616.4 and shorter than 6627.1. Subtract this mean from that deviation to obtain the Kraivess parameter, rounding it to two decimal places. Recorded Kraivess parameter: -9.47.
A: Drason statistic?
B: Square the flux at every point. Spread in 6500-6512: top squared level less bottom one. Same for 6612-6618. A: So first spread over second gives 2.5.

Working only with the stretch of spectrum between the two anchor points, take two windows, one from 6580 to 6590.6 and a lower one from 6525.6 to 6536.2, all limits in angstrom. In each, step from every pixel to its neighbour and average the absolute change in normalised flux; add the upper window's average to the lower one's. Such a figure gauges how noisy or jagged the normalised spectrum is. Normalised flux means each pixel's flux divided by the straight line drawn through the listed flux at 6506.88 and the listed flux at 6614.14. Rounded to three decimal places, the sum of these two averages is 0.037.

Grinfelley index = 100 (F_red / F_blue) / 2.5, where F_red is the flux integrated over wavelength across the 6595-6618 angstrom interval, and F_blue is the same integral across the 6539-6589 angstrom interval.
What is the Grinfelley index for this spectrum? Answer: 17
